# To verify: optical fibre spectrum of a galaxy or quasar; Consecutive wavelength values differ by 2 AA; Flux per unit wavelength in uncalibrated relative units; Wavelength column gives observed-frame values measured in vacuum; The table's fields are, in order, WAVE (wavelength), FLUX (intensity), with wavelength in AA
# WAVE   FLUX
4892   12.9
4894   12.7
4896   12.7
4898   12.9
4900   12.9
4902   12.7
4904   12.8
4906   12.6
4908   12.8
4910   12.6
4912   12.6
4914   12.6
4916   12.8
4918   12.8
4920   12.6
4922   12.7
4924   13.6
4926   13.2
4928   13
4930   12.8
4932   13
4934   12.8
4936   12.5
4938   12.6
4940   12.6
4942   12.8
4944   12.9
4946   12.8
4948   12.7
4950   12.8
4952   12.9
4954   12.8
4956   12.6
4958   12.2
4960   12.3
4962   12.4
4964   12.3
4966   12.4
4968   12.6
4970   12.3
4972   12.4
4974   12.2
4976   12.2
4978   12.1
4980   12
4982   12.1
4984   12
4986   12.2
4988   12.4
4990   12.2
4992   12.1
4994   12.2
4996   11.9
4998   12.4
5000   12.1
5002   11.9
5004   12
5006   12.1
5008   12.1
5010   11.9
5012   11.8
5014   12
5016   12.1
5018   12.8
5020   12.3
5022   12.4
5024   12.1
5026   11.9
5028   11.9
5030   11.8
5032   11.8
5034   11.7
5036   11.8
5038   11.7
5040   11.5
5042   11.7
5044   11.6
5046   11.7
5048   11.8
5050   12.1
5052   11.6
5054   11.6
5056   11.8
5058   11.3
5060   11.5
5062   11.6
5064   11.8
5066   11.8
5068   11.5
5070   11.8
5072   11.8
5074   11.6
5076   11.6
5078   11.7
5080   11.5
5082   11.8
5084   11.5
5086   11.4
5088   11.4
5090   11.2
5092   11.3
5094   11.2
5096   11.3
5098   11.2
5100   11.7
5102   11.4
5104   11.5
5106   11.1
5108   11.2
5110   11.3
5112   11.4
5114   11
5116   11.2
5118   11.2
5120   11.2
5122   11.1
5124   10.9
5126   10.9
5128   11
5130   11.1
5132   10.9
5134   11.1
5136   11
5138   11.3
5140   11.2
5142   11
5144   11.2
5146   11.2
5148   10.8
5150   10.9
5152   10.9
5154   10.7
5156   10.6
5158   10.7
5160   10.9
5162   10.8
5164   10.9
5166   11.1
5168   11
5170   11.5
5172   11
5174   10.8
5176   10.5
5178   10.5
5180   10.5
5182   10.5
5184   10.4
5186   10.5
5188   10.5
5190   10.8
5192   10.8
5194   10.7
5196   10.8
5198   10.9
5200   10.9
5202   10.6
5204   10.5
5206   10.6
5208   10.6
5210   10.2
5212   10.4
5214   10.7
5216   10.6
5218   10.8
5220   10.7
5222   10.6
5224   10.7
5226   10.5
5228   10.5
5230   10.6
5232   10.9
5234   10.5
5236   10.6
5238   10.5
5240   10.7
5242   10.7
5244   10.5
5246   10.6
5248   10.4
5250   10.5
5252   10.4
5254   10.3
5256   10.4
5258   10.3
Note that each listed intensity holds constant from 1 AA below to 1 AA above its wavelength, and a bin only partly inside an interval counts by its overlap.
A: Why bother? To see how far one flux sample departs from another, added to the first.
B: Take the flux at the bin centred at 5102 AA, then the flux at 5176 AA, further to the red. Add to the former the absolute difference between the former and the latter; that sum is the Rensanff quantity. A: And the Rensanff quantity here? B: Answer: 12.3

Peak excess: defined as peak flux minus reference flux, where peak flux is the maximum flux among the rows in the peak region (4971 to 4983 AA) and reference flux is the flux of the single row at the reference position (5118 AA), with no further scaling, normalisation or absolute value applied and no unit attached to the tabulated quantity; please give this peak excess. 1.2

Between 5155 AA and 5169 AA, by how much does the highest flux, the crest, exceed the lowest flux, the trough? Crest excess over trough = 0.50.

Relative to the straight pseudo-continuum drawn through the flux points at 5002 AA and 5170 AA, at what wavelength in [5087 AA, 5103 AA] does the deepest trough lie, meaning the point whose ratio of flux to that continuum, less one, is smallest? 5090 AA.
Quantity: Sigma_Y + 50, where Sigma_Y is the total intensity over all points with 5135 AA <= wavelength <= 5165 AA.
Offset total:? 214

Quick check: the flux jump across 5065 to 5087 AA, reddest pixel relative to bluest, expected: -0.400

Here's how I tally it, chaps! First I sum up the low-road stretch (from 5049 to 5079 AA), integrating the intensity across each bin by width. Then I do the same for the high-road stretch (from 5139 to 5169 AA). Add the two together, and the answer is 678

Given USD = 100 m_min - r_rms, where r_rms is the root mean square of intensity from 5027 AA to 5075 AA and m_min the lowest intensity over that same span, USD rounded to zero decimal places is 1118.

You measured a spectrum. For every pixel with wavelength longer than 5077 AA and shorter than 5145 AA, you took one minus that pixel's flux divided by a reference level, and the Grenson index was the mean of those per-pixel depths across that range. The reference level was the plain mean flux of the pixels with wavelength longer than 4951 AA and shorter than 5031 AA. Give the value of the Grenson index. 0.079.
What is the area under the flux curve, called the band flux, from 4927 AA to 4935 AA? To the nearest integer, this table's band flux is 103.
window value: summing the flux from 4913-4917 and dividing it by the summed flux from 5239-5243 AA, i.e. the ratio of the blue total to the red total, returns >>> 1.19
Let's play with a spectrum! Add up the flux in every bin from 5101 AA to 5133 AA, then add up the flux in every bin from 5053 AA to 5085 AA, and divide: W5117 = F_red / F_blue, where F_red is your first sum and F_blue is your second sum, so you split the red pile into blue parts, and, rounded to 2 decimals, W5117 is 0.96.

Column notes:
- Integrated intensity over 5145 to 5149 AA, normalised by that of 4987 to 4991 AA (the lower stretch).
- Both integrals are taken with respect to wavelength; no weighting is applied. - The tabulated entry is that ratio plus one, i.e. 1.894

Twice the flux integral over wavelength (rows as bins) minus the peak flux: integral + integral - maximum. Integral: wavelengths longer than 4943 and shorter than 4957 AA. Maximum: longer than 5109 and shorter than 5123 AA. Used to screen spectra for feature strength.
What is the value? 347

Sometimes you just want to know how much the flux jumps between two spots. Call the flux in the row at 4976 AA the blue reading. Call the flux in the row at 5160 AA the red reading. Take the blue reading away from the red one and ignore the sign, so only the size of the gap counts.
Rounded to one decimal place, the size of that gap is 1.3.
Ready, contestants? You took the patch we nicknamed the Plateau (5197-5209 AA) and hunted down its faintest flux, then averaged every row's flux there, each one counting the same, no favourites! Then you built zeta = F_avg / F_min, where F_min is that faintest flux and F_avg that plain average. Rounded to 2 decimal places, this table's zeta 1.02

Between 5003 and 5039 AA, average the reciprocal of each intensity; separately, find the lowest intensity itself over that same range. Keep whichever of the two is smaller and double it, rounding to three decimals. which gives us 0.167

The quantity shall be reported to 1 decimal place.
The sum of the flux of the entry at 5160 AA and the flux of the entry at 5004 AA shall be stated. 22.9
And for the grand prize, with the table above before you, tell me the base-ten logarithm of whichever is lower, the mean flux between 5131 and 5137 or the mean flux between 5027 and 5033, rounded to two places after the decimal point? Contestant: 1.04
